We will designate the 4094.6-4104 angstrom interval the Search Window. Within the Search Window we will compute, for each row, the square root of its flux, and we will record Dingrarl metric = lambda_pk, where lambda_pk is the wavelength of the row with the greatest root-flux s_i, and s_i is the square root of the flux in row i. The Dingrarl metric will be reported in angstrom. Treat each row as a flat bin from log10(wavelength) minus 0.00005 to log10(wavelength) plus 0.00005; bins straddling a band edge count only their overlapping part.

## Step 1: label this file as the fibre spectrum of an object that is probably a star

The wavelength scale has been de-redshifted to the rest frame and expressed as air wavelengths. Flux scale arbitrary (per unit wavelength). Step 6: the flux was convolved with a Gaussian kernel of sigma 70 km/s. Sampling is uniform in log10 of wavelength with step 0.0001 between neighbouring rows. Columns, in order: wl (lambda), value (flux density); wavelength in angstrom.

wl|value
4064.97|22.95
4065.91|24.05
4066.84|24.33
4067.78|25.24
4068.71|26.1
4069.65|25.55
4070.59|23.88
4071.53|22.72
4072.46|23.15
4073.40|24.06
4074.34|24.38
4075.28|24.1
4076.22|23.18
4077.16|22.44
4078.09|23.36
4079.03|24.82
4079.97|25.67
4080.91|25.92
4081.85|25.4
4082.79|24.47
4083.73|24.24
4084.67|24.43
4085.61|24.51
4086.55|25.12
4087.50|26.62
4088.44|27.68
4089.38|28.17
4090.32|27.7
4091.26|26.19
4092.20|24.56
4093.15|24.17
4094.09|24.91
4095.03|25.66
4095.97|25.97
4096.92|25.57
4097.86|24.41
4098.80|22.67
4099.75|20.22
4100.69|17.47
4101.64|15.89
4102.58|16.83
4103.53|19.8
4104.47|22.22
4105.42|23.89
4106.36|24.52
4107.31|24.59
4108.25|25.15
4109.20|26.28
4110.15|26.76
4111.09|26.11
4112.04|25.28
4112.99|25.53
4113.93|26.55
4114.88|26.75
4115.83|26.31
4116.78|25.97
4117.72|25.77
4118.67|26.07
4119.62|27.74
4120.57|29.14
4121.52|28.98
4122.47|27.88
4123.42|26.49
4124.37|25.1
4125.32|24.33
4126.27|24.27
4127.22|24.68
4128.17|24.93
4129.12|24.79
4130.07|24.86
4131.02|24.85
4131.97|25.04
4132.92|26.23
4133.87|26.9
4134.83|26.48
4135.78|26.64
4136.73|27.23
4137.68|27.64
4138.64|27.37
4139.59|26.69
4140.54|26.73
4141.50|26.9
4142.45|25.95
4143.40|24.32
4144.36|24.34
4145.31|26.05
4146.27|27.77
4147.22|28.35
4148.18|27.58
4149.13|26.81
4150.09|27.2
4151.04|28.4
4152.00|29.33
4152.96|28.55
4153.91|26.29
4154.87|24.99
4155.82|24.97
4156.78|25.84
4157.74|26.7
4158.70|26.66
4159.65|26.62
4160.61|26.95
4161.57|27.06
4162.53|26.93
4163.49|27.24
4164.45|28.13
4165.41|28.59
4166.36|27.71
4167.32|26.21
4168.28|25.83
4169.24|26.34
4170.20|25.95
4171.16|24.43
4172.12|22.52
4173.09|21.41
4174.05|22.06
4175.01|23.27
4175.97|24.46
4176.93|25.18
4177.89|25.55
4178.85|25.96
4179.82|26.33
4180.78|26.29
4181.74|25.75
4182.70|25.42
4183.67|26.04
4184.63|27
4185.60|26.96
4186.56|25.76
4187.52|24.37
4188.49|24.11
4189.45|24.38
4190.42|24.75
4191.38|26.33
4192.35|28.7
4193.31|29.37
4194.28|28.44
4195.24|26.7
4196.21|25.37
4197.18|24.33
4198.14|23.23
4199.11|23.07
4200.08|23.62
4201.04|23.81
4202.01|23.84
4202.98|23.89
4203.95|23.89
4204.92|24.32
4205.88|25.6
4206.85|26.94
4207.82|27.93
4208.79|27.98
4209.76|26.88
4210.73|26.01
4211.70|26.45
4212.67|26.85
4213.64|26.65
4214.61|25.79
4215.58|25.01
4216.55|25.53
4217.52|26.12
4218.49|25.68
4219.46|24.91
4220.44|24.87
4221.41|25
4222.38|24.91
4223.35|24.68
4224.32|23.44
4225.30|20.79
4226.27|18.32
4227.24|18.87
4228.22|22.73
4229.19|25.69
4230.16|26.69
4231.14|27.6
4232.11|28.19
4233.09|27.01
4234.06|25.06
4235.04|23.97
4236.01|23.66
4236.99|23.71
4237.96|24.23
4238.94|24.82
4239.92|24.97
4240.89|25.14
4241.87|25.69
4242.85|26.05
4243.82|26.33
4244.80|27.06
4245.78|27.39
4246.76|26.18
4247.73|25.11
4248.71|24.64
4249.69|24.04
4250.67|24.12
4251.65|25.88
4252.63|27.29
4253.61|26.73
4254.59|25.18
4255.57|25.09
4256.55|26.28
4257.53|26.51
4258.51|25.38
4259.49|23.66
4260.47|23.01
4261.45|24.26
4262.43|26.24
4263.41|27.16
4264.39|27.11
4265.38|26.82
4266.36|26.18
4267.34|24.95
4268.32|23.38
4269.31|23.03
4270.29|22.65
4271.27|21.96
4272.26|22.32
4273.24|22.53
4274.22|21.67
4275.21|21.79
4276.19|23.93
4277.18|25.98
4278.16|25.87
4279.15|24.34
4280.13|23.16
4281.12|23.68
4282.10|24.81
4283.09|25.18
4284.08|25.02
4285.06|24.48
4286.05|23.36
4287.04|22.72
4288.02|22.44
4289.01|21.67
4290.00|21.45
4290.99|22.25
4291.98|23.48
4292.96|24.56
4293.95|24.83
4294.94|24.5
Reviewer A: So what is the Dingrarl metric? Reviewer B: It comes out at 4095.97 angstrom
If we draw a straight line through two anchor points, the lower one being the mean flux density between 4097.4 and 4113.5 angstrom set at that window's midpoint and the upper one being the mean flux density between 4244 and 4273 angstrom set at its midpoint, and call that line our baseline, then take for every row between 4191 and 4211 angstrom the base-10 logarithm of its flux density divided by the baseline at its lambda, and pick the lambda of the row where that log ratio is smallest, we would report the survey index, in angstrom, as 4199.11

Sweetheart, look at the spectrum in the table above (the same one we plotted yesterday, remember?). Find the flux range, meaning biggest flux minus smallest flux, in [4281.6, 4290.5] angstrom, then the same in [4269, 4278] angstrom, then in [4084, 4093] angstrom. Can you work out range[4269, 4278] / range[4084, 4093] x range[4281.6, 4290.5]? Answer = 4.3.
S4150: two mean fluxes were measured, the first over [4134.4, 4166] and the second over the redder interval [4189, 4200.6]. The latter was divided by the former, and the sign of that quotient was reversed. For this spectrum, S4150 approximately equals -0.96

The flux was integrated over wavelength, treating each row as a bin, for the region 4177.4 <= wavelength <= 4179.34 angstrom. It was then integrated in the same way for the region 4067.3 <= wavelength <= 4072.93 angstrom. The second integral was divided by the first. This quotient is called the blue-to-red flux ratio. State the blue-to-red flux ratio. 2.8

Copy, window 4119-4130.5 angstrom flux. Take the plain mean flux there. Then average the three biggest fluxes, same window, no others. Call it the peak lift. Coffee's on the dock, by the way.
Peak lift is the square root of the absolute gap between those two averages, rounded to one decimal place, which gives 1.6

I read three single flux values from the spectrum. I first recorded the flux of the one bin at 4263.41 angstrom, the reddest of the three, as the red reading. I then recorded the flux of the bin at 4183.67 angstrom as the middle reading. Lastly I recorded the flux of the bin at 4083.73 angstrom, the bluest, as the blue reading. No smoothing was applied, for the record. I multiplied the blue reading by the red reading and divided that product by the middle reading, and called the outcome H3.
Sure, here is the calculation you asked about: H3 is 25.3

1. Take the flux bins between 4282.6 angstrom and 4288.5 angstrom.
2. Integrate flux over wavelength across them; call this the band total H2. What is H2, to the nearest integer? 141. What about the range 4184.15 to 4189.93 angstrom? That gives 147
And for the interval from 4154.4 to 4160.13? 149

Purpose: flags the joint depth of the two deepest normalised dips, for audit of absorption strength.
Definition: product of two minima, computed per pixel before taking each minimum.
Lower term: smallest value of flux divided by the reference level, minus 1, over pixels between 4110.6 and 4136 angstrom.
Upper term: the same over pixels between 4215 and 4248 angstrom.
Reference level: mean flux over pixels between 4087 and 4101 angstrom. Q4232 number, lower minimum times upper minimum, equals 0.006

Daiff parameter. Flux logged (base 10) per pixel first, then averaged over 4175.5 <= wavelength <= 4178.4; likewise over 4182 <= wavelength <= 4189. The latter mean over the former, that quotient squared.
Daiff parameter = 1.01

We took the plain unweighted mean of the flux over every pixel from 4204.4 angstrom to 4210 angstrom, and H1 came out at 26.6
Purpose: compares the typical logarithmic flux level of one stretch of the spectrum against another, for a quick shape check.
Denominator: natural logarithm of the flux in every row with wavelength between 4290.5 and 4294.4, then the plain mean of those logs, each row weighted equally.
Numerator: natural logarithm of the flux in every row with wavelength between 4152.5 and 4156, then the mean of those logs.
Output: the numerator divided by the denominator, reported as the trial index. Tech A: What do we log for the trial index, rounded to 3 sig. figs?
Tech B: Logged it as 1.03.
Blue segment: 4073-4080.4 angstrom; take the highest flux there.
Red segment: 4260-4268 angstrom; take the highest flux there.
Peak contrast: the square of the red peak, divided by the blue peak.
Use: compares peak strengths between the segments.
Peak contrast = 29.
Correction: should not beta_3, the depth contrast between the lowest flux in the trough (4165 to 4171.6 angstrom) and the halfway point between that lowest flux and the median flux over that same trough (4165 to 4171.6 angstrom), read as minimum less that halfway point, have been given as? -0.9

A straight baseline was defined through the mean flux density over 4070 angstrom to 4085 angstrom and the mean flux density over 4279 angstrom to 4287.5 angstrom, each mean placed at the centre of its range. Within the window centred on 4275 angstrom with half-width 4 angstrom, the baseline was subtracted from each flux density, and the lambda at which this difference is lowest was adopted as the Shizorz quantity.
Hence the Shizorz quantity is 4274.22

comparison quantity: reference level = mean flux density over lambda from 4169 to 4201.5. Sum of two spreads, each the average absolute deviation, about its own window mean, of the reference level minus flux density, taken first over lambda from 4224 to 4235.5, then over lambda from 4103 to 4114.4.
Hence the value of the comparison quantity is 4.1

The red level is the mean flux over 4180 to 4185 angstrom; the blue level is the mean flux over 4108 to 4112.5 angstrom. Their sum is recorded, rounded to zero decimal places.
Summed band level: 52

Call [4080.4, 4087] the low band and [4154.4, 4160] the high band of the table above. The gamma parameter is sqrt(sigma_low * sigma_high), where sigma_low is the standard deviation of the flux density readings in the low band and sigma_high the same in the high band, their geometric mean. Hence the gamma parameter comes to 0.7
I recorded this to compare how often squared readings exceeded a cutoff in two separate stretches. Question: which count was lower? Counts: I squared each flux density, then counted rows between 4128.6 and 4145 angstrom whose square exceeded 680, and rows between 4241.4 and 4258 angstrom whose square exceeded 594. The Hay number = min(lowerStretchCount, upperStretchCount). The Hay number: 10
